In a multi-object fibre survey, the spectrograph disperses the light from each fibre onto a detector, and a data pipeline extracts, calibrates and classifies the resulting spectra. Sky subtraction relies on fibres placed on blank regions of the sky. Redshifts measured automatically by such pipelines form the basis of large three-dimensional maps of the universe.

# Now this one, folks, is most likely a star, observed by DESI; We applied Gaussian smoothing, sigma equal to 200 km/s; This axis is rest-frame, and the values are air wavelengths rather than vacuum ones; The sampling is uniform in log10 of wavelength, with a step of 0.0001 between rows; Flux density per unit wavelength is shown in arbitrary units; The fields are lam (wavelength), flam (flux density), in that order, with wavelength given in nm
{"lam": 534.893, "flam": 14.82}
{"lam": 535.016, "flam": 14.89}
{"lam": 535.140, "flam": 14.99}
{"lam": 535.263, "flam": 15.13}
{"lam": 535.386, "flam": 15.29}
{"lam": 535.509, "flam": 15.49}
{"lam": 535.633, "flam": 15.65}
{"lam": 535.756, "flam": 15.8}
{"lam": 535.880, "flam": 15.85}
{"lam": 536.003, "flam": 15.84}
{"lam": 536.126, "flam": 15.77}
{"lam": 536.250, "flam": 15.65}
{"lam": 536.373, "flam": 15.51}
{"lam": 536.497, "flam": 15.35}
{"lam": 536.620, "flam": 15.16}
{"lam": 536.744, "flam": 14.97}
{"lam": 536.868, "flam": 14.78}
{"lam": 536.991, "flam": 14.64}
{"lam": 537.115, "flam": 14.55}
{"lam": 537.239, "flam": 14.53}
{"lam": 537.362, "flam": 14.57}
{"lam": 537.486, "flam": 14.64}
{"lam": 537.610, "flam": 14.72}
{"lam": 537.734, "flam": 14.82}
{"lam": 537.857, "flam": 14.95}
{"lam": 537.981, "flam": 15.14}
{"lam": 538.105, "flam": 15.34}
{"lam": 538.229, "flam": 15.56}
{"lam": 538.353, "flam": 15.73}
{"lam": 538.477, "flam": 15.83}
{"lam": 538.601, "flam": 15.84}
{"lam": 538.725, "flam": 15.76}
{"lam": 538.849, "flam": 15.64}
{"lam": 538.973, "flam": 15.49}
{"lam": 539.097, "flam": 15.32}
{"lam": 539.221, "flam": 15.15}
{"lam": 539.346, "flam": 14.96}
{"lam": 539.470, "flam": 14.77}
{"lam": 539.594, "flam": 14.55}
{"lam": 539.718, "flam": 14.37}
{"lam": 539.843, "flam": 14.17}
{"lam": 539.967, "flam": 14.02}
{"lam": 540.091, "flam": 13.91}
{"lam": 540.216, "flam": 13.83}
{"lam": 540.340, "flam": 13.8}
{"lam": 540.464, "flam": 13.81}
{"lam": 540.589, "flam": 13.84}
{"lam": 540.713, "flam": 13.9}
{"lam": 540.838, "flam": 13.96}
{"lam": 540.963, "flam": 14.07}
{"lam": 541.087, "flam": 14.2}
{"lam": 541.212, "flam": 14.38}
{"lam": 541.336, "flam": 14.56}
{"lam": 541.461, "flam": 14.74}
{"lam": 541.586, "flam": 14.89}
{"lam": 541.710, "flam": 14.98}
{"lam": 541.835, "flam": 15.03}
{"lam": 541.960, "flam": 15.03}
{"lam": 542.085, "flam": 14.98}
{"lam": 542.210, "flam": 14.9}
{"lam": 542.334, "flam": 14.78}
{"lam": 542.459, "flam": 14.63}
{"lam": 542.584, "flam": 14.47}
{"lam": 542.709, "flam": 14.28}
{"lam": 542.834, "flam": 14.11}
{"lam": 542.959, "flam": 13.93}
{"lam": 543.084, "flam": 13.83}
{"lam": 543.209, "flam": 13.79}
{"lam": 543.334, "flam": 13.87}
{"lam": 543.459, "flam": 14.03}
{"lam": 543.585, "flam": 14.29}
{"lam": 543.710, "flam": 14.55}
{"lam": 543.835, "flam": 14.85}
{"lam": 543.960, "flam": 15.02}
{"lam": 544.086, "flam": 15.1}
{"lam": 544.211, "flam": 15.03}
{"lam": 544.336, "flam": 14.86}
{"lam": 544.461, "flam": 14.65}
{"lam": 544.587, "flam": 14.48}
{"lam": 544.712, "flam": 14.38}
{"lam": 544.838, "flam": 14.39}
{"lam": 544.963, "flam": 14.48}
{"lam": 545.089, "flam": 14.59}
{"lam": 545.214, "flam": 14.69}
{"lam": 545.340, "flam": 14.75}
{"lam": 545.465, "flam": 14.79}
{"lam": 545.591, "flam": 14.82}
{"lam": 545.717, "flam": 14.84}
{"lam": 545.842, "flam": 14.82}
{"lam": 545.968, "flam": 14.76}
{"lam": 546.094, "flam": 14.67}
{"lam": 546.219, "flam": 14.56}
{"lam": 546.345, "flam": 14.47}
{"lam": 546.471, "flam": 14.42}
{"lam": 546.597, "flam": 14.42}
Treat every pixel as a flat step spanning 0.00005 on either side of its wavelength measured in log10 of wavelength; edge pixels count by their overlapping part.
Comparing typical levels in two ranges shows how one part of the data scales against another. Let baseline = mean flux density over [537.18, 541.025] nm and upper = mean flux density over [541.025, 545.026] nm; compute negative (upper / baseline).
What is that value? -0.99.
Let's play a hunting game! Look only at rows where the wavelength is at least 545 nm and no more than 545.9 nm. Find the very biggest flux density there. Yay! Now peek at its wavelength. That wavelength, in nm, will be 545.717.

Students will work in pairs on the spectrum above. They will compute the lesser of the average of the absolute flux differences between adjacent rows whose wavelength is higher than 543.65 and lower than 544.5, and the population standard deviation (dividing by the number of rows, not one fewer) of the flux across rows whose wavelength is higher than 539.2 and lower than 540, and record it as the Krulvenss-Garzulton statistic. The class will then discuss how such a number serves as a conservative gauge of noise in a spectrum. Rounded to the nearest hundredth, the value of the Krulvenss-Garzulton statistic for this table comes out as 0.17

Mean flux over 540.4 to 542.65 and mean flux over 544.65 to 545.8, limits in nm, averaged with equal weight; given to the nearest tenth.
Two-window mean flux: 14.6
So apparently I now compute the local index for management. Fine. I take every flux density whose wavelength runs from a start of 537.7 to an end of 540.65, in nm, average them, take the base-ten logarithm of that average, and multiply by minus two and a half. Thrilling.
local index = -2.93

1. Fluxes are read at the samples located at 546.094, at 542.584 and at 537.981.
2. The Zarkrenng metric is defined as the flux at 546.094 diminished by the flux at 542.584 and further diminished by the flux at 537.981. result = -14.9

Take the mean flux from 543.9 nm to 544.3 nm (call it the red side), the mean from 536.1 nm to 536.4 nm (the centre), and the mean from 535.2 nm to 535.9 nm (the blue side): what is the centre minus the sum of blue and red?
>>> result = -14.9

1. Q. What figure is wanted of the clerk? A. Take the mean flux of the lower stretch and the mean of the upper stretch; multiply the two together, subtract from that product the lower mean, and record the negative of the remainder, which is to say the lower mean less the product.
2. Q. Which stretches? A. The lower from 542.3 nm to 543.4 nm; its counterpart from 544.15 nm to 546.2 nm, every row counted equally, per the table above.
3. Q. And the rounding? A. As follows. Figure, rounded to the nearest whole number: -194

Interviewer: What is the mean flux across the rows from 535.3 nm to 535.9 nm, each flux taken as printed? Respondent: 15.6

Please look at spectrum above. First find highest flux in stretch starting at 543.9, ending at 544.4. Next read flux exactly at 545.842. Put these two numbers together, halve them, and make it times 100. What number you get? 1496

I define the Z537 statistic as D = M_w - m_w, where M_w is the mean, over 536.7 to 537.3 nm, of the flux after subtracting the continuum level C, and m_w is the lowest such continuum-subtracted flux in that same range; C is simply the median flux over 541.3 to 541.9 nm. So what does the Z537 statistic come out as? 0.16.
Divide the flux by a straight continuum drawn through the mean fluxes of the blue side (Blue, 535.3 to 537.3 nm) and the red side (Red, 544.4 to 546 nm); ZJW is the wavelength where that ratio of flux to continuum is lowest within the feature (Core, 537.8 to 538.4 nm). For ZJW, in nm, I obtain 537.857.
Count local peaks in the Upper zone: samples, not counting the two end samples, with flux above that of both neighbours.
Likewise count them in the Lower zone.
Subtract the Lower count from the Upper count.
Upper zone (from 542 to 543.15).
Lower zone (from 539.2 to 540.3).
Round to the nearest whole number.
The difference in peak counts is 0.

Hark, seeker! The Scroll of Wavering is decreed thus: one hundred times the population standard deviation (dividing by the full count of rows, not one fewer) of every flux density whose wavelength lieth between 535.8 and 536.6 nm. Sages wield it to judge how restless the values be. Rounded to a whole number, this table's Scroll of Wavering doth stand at 18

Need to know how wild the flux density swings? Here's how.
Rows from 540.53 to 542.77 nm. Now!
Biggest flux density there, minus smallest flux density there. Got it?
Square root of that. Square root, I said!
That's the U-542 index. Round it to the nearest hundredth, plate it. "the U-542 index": 1.09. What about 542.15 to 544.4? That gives 1.14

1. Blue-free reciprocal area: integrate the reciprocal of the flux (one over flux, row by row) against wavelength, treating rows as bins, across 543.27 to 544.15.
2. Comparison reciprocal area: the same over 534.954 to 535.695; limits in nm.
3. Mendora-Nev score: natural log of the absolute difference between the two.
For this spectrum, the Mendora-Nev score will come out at -4.4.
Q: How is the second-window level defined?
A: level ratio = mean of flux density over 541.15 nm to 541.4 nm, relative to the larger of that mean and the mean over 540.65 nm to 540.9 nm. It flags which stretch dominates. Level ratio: 1.00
